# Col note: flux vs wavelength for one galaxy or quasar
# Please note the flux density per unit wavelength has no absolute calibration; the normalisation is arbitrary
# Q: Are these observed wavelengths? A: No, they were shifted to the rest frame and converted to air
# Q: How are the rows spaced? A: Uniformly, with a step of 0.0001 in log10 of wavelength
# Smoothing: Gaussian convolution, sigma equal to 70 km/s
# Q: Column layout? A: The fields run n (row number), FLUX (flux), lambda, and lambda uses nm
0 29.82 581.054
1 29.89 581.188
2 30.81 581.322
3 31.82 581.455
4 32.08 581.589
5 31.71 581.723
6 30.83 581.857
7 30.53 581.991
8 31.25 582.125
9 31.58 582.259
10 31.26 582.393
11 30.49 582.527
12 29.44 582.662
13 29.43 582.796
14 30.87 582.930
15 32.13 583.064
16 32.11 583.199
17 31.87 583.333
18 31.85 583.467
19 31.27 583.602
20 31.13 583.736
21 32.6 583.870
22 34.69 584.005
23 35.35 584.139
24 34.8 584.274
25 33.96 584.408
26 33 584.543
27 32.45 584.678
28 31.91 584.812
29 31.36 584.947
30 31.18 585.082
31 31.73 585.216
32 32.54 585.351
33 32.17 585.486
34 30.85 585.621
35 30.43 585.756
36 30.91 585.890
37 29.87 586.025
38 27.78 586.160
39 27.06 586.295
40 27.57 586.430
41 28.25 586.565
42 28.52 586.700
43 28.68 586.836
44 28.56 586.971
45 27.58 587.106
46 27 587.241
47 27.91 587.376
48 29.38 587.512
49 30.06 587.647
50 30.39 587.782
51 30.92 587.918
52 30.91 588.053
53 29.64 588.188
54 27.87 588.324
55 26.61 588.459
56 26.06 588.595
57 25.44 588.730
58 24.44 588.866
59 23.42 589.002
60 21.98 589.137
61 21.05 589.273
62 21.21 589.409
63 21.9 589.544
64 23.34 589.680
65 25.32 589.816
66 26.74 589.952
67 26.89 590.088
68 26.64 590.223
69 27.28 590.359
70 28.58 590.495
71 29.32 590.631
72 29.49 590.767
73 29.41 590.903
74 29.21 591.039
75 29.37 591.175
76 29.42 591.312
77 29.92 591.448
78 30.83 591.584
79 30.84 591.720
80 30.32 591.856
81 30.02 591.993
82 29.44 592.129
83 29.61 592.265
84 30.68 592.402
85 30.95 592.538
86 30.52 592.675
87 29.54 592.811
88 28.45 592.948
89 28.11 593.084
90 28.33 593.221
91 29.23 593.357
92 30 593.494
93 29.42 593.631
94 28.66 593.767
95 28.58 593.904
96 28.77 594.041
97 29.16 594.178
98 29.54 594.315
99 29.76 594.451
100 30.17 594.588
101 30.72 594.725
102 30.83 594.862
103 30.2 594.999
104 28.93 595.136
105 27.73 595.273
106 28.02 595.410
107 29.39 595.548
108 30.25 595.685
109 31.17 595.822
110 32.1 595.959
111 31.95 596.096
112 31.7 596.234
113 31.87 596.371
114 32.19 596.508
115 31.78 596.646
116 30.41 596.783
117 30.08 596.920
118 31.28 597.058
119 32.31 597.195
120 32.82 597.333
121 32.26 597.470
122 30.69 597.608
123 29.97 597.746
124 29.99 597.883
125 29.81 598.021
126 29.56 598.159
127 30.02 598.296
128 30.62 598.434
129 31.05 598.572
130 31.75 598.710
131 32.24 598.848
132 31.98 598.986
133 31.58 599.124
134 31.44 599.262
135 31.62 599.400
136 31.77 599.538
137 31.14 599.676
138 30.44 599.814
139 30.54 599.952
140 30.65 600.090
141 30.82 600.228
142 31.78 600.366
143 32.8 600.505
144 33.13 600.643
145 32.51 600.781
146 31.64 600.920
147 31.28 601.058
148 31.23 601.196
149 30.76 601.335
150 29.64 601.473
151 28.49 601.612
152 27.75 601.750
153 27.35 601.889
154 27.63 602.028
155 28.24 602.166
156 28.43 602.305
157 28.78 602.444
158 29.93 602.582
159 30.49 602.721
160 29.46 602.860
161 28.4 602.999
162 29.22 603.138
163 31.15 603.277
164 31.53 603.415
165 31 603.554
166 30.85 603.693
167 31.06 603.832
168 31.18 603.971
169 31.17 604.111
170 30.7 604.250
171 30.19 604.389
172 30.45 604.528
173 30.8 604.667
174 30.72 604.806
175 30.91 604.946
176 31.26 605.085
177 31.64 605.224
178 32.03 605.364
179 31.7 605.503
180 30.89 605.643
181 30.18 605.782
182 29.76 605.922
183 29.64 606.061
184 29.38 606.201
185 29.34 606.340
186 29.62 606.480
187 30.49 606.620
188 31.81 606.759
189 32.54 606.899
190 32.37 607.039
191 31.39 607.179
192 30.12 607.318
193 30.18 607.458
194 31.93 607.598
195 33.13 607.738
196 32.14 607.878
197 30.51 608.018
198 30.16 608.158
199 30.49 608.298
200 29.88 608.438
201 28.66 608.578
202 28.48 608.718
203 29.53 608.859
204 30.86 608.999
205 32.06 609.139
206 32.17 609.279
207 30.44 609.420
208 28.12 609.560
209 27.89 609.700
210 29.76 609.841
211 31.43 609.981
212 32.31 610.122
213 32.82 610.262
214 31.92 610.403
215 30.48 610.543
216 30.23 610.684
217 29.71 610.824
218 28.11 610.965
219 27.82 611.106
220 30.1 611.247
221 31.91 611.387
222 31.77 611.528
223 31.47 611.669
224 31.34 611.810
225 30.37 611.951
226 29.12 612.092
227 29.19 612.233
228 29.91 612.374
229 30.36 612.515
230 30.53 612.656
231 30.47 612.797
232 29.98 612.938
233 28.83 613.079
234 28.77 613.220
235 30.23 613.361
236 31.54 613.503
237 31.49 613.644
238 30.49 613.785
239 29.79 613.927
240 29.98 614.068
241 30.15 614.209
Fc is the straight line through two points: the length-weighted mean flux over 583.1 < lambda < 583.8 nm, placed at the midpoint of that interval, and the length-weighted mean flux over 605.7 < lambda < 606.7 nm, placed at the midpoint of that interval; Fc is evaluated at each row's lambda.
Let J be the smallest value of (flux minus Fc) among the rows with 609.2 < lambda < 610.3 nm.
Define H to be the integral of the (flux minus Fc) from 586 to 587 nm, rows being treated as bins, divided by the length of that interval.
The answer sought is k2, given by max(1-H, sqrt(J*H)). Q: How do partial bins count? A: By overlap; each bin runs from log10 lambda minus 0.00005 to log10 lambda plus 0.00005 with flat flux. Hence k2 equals 4.2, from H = -3.2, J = -1.7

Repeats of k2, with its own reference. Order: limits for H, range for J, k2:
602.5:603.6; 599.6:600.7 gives 1.0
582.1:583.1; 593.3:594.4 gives 2.0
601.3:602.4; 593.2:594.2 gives 2.7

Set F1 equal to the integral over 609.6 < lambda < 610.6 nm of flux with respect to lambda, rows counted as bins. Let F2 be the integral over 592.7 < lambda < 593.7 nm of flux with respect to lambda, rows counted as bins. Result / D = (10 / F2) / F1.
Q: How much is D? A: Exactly 0.0111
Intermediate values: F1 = 30.9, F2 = 29.1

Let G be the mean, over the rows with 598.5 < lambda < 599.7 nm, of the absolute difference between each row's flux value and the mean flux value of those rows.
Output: 0.28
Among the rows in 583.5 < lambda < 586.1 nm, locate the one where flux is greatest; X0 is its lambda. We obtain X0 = 584.139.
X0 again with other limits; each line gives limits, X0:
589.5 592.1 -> 591.720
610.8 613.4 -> 611.387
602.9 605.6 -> 605.364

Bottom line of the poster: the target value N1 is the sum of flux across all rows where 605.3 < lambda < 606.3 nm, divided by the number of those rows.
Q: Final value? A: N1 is 31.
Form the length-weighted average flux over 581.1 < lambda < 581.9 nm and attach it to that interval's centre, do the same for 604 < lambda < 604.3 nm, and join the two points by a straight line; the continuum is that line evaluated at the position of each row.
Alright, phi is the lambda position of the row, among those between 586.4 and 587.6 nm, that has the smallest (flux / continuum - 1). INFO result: 587.241 nm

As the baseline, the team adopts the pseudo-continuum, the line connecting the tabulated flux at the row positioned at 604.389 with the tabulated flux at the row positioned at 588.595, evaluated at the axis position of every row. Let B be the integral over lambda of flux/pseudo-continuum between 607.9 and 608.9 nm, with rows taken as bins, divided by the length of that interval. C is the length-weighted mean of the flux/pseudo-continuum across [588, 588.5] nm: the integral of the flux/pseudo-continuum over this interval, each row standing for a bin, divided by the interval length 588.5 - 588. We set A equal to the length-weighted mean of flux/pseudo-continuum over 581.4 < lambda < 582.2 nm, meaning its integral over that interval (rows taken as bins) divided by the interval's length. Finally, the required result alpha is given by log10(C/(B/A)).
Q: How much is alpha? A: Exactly 0.18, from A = 1.29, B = 0.95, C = 1.11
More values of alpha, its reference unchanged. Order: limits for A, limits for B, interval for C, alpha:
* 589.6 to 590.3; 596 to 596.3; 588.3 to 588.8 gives -0.06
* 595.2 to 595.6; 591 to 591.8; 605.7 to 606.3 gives -0.05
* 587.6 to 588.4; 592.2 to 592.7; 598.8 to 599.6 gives 0.05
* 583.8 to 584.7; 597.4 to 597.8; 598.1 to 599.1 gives 0.13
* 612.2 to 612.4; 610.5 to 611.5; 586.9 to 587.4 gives 0.03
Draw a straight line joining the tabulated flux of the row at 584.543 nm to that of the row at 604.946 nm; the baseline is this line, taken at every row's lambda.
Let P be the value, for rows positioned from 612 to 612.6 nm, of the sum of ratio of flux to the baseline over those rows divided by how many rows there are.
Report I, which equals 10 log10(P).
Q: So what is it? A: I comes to -0.07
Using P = 0.98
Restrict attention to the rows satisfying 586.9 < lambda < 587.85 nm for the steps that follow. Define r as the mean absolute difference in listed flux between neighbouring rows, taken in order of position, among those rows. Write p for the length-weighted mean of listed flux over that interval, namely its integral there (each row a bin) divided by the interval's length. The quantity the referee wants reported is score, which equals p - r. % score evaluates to 27.9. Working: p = 28.7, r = 0.8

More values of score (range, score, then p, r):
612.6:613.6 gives 29.3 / 30.1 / 0.8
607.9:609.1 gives 29.2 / 30.0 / 0.7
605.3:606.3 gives 30.0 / 30.5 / 0.4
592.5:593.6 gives 28.7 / 29.3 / 0.7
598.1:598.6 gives 29.8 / 30.3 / 0.5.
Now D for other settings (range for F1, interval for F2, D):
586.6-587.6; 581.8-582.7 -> 0.0128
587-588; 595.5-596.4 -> 0.0122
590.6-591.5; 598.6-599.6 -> 0.0119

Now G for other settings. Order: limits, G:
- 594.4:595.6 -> 0.90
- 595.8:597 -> 0.61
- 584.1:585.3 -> 1.26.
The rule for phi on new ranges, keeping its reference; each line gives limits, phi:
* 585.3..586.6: 586.295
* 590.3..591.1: 590.359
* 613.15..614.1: 613.220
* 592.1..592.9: 592.129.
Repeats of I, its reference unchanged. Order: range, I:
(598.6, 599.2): 0.05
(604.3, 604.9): -0.06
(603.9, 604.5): -0.03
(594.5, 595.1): -0.20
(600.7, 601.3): 0.05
